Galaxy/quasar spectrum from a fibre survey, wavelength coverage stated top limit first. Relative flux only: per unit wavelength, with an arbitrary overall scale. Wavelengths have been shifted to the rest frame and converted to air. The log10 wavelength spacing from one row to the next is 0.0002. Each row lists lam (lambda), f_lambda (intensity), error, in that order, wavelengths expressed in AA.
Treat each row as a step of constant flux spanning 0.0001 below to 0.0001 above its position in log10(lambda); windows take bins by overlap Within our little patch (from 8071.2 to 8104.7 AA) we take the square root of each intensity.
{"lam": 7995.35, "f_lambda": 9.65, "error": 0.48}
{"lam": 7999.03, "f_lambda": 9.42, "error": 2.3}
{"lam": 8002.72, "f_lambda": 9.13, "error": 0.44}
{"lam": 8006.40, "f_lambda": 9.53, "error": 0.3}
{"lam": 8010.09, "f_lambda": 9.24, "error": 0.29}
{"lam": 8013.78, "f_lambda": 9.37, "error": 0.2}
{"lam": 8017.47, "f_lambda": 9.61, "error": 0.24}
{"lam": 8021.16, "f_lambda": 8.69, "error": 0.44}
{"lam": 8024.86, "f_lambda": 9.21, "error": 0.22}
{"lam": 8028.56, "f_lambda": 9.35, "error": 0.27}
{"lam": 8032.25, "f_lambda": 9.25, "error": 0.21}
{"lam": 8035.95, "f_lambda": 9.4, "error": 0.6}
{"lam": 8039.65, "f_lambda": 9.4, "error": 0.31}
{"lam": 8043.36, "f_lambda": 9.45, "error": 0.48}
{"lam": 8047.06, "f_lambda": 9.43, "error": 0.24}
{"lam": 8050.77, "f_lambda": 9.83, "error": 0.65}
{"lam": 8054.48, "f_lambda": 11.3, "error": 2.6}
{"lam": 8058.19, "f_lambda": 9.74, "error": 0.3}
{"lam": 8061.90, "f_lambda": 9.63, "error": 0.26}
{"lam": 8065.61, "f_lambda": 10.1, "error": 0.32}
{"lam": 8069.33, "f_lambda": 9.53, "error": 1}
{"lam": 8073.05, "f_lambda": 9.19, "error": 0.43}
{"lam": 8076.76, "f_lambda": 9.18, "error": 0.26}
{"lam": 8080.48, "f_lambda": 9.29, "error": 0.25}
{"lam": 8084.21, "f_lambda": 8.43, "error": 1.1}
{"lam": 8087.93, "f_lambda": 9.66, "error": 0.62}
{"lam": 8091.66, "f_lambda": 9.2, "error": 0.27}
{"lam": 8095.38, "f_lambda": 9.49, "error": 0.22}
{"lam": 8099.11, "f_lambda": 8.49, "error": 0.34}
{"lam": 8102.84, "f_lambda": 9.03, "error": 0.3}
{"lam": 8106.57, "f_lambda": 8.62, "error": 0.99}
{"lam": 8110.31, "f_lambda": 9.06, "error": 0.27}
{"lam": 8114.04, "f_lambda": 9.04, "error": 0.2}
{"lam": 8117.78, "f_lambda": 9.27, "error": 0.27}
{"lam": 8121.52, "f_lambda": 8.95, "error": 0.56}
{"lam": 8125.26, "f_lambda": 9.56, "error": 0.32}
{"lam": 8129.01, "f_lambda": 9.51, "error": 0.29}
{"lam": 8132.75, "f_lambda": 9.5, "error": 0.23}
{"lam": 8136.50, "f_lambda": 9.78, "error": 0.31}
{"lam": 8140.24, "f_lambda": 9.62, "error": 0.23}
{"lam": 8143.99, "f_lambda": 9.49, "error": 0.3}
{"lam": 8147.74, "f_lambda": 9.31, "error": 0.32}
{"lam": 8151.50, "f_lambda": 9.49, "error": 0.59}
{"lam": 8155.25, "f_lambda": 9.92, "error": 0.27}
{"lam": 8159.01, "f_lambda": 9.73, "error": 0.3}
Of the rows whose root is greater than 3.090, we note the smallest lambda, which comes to 8087.93 AA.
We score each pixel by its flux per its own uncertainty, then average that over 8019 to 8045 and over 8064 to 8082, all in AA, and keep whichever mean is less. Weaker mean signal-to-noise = 27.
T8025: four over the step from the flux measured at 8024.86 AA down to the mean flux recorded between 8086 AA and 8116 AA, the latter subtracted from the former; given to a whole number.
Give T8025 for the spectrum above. 29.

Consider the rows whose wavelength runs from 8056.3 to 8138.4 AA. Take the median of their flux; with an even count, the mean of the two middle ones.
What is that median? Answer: 9.28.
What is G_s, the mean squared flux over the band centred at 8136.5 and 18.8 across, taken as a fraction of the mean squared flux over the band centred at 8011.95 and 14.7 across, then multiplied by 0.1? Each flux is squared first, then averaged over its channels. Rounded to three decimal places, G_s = 0.103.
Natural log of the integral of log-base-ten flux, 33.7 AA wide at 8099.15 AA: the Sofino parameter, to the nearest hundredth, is 3.47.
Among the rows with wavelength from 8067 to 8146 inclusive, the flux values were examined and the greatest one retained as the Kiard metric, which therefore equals 9.78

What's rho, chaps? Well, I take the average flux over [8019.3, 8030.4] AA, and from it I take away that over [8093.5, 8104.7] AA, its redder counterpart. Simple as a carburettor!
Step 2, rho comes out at 0.1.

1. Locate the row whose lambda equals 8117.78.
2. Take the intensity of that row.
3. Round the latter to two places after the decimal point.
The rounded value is 9.27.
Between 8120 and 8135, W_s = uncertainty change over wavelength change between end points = -0.029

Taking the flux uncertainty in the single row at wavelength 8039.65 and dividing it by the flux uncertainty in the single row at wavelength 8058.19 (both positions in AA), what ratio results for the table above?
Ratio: 1.0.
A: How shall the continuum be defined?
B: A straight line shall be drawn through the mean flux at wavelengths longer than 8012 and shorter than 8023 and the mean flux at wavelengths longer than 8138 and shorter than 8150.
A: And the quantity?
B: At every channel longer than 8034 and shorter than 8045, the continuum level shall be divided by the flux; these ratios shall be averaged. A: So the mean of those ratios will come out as 0.98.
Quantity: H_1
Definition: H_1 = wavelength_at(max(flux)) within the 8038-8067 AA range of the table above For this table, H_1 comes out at 8054.48 AA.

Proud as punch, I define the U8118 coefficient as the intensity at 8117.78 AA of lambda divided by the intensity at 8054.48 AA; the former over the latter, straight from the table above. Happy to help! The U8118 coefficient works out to 0.82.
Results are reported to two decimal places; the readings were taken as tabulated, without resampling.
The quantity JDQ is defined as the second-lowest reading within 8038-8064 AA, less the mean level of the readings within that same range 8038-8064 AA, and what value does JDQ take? -0.40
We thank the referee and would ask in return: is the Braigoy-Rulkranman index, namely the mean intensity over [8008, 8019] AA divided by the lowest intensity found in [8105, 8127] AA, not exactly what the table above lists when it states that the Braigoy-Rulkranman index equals 1.09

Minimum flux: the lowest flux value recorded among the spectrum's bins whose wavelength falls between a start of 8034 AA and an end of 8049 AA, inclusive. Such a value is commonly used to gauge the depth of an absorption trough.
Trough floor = 9.4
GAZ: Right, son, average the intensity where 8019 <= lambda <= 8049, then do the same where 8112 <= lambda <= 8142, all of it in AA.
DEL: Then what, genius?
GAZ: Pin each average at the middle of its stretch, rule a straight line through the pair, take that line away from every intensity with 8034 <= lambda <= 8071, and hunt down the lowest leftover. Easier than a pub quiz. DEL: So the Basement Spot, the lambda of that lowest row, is 8039.65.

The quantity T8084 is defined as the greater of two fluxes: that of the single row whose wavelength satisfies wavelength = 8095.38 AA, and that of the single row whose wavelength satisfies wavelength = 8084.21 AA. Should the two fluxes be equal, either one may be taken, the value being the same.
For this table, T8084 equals 9.49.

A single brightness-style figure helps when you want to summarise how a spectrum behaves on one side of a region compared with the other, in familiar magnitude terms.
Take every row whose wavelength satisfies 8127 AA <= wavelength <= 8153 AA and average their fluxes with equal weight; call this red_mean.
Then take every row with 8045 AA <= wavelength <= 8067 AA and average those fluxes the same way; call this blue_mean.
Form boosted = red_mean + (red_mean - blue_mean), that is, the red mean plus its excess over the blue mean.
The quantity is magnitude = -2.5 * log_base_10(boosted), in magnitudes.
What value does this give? -2.39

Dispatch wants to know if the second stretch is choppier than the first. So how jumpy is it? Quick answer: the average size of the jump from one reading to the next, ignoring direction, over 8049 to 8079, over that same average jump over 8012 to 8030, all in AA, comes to 1.4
